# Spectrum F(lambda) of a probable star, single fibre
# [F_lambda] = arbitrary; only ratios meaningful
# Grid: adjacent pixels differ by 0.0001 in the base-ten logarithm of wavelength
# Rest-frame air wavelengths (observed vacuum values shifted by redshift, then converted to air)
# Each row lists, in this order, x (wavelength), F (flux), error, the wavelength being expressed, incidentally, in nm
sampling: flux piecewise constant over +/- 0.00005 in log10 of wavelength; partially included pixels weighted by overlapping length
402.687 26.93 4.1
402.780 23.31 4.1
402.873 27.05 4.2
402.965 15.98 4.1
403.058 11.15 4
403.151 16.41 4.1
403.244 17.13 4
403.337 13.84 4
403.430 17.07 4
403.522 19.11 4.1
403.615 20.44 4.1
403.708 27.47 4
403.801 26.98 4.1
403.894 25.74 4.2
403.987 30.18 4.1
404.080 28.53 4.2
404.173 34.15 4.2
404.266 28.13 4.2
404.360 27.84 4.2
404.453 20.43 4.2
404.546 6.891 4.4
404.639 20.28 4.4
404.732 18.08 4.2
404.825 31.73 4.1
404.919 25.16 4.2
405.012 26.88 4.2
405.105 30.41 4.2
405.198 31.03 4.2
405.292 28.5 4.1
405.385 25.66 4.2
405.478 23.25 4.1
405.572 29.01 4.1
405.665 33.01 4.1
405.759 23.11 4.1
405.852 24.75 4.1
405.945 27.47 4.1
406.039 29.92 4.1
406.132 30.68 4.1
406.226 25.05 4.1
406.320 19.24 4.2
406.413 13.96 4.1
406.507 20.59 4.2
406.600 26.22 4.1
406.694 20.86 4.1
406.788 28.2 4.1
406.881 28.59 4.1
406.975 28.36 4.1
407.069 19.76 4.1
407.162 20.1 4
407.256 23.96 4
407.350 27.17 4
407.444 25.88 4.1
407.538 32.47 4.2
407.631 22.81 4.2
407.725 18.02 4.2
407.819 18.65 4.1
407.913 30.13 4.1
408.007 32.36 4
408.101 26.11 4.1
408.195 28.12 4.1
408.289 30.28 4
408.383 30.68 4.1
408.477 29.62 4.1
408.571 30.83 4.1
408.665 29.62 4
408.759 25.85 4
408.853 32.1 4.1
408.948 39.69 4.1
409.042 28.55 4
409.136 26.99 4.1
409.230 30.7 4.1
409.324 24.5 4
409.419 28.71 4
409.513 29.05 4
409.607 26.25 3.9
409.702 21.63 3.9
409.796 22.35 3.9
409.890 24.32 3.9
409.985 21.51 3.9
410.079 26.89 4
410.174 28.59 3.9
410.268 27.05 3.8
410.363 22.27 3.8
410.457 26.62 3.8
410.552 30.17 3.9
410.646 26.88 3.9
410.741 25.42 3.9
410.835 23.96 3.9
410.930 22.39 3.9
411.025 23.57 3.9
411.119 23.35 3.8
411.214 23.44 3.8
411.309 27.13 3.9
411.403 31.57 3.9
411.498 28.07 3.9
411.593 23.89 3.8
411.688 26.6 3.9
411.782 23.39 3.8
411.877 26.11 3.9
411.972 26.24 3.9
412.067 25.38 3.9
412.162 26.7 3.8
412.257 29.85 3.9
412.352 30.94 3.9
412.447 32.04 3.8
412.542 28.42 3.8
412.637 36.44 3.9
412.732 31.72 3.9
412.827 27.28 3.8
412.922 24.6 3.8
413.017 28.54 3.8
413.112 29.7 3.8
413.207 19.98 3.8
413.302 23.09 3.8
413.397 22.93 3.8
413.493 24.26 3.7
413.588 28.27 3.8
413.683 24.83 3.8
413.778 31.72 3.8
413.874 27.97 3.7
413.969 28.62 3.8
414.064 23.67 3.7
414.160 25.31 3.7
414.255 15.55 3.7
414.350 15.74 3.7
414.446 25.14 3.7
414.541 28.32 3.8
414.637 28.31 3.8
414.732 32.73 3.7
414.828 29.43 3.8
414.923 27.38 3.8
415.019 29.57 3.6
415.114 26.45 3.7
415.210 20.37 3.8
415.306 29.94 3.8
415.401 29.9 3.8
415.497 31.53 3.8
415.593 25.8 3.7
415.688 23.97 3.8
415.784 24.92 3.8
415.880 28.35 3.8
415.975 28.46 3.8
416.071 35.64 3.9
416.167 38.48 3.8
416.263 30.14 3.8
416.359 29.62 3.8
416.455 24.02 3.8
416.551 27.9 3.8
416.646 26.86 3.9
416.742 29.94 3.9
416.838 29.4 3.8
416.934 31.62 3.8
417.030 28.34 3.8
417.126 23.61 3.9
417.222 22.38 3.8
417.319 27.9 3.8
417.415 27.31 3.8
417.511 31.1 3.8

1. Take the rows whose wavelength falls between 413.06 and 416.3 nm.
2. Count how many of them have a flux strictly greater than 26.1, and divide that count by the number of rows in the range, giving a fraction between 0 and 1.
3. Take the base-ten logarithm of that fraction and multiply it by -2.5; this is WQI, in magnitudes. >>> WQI 0.58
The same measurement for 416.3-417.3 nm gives 0.39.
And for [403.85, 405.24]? 0.55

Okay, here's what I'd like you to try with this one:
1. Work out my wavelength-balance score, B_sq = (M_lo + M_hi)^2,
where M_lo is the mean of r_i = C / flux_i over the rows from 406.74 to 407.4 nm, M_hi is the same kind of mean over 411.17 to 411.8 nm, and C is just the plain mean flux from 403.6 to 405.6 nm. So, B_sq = 4.15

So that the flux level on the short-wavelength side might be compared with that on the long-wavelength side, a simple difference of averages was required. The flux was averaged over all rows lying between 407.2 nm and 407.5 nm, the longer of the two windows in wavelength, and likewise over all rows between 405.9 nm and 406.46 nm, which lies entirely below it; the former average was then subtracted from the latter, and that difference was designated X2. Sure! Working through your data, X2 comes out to -1.3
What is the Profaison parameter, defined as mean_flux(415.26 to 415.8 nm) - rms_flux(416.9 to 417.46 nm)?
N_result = 1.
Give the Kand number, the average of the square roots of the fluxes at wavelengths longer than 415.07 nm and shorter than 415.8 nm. 5.15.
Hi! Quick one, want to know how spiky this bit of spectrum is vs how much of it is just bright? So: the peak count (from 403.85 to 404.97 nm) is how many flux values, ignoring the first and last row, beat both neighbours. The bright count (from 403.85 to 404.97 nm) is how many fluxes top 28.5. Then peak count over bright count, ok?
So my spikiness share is 1.00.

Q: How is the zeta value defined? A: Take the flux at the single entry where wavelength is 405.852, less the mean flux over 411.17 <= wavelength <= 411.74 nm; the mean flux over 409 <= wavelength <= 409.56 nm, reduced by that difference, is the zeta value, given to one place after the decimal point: 30.1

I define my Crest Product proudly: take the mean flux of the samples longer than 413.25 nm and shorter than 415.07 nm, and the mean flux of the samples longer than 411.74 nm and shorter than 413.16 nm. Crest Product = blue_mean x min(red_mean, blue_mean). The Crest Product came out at 739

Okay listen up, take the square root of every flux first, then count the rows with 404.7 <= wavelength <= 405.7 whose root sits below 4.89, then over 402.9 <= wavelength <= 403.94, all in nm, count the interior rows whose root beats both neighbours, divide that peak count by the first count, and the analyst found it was 1.00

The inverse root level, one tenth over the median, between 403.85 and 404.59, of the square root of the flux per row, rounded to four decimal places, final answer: 0.0189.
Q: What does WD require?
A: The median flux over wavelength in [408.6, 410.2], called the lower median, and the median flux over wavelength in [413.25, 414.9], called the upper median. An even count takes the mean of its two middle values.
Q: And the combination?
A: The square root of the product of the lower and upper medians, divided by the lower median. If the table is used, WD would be 0.97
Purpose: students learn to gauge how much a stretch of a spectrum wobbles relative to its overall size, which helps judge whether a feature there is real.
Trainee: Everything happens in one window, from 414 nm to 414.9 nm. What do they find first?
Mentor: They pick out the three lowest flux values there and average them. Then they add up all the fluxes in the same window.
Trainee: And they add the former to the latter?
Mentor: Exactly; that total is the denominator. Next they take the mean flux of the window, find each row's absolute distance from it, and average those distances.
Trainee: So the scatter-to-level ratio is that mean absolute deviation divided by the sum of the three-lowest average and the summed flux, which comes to 0.018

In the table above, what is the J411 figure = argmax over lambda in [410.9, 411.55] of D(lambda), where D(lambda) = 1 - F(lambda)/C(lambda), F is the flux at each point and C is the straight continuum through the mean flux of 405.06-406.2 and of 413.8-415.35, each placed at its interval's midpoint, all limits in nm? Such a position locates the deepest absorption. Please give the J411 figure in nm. 410.930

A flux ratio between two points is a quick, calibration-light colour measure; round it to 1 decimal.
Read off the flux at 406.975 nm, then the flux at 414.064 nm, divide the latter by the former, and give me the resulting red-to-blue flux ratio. 0.8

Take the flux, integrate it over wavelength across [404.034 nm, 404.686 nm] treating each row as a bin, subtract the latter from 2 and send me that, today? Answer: -13.5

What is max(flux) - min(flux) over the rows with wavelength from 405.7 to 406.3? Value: 7.6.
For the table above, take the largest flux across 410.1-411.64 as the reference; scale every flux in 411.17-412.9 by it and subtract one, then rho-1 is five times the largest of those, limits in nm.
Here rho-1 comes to 0.8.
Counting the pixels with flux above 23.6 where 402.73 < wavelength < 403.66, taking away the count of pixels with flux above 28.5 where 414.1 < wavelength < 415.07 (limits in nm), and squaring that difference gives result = 4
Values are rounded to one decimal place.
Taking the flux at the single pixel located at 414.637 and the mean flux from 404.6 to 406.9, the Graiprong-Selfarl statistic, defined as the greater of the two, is 28.3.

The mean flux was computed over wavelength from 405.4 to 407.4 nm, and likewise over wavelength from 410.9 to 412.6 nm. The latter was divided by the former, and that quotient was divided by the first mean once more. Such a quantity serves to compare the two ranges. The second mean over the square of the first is 0.043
